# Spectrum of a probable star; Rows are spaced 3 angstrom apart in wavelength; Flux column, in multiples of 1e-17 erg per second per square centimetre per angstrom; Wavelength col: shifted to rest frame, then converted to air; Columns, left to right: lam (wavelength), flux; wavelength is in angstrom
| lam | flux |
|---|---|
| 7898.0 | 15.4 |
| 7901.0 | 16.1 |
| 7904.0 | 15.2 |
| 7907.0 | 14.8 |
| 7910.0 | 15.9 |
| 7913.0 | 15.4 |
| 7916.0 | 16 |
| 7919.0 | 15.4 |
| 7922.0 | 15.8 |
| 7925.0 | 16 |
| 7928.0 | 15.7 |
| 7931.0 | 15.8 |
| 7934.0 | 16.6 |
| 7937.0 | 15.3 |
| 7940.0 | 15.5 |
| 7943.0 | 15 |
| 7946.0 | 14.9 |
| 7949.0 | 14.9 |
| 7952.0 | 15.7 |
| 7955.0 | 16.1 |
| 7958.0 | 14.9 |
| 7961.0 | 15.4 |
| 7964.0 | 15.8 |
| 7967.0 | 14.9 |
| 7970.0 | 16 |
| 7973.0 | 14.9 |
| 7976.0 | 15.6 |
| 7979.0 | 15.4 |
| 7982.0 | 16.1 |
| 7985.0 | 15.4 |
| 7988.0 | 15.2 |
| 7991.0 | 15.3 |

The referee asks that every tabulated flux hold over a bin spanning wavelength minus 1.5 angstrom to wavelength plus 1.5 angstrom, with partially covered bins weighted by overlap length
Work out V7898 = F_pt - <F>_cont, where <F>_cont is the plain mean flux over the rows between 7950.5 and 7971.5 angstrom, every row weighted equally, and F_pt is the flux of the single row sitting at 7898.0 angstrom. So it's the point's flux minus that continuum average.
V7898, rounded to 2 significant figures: -0.14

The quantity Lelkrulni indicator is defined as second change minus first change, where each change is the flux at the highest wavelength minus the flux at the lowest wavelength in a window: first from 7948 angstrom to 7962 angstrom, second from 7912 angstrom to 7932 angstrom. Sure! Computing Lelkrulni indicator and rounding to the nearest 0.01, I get -0.10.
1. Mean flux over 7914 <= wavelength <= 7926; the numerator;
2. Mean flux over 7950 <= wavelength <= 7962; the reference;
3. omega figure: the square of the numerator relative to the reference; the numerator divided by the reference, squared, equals 1.04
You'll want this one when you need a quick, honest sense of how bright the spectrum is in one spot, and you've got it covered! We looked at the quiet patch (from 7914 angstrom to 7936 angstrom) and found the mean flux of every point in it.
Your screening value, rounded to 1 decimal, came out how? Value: 15.9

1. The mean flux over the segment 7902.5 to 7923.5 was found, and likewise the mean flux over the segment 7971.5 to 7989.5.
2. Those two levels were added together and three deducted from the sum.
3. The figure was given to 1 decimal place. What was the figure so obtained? 27.9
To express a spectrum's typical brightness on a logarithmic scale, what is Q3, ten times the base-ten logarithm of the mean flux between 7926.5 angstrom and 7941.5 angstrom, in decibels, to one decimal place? 12.0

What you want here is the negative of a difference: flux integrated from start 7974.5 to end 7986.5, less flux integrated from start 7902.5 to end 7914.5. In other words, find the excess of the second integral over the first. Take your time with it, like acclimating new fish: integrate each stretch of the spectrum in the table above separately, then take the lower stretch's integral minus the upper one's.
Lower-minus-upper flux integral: -3.6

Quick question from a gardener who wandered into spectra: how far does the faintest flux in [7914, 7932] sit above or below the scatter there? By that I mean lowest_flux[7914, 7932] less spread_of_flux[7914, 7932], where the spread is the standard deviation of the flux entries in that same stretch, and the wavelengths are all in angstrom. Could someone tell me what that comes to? 15.2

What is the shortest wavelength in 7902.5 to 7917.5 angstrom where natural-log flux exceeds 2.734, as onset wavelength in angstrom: 7910.0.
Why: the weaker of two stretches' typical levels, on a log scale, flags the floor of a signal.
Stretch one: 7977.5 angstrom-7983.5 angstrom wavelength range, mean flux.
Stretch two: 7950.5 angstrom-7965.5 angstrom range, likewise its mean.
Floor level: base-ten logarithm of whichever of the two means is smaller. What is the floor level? 1.193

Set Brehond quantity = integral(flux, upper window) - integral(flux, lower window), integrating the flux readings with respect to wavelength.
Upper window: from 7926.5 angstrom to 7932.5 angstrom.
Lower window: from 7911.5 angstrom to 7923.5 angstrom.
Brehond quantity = -93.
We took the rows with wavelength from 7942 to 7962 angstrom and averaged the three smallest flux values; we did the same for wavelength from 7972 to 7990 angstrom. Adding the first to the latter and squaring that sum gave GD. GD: 904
